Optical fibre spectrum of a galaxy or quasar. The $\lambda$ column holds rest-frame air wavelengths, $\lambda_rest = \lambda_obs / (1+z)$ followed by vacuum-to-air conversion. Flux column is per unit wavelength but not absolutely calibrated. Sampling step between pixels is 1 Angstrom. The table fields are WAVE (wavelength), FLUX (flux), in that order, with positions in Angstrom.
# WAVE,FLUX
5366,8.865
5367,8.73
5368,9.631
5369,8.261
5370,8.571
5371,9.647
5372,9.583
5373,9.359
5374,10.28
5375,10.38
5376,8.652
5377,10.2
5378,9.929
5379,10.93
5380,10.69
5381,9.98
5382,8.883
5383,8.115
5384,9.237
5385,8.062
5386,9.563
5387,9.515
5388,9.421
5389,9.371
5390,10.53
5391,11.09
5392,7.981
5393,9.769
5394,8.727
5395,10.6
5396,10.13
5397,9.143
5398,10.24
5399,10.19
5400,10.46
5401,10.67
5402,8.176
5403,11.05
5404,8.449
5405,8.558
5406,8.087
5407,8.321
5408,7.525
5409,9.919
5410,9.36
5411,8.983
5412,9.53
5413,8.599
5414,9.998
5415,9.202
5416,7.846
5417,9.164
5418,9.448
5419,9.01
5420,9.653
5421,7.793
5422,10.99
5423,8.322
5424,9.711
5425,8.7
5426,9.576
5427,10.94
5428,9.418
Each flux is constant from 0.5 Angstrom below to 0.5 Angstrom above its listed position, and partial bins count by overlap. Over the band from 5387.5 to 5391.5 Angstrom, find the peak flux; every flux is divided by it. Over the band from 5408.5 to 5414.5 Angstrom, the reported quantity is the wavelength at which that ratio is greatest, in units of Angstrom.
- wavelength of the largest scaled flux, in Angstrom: 5414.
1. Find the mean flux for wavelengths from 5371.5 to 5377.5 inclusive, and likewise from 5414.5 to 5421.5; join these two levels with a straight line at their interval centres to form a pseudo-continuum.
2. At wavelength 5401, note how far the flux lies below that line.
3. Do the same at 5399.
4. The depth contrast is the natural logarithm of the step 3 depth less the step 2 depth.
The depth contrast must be -0.65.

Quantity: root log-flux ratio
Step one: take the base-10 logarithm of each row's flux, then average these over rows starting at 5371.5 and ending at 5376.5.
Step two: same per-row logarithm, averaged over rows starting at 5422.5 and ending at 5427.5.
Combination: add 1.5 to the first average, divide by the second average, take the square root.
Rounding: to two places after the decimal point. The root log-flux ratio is 1.60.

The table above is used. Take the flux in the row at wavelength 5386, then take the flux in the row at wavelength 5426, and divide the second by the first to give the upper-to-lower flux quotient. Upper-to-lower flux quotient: 1.00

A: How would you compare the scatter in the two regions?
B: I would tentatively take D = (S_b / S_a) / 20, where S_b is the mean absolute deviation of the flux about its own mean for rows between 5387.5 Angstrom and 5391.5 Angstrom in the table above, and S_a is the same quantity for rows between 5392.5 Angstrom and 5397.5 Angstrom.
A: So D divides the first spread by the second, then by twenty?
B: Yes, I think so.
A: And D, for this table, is 0.060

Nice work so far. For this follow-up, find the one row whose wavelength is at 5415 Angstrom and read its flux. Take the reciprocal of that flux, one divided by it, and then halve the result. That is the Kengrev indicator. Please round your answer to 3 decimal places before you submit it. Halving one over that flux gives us 0.054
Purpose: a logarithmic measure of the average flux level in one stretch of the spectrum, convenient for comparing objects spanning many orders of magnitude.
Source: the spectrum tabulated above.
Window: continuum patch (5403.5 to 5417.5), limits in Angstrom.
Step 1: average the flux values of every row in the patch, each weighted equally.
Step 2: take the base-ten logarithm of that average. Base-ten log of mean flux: 0.946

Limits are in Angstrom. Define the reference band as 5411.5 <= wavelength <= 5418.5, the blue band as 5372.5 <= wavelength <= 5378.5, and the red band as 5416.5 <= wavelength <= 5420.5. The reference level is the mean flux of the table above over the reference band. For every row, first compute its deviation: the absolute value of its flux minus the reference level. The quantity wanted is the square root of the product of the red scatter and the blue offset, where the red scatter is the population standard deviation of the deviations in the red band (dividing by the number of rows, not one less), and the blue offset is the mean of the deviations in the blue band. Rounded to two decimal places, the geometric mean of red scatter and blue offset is 0.41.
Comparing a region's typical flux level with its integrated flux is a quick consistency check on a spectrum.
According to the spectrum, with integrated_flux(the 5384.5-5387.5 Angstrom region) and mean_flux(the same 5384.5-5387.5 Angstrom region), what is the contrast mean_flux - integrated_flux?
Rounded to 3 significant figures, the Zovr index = -18.1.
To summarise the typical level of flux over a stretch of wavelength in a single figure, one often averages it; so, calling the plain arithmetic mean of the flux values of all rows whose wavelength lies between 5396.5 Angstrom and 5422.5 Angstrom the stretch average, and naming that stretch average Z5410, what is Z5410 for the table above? 9.24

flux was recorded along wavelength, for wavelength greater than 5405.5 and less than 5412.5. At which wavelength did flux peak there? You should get 5409 Angstrom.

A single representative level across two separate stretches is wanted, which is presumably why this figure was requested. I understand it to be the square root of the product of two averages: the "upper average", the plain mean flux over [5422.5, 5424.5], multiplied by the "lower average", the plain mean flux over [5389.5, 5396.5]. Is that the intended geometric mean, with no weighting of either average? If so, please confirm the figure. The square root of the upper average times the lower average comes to 9.4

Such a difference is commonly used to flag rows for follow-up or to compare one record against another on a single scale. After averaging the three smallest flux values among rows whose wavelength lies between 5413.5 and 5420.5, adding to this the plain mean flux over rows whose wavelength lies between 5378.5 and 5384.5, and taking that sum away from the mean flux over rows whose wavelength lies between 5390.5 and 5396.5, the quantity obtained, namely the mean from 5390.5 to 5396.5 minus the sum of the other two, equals -8.6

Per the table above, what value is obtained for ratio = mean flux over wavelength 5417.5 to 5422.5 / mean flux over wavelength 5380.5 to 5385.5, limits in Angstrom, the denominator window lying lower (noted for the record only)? 1.06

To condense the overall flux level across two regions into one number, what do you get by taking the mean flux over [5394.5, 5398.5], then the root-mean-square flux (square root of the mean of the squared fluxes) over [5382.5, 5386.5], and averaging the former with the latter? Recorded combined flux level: 9.40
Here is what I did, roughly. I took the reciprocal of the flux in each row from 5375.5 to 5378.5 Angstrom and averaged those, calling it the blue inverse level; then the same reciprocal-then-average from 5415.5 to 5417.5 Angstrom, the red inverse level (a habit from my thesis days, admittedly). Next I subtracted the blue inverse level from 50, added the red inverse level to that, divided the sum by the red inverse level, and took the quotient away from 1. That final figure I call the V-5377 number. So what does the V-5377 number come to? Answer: -422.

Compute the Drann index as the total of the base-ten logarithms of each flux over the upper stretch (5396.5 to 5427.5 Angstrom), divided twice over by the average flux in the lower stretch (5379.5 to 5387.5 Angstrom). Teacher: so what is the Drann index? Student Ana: 0.35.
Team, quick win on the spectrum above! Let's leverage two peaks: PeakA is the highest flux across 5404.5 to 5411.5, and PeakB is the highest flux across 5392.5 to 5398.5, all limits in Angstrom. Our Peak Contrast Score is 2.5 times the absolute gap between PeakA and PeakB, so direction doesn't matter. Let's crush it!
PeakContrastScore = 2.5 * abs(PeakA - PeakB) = 1.7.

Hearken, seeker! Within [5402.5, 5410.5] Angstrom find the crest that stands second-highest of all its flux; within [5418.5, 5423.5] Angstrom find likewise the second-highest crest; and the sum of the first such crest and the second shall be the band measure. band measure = 19.6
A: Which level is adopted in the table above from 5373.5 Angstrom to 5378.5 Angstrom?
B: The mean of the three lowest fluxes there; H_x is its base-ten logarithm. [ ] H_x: 0.982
